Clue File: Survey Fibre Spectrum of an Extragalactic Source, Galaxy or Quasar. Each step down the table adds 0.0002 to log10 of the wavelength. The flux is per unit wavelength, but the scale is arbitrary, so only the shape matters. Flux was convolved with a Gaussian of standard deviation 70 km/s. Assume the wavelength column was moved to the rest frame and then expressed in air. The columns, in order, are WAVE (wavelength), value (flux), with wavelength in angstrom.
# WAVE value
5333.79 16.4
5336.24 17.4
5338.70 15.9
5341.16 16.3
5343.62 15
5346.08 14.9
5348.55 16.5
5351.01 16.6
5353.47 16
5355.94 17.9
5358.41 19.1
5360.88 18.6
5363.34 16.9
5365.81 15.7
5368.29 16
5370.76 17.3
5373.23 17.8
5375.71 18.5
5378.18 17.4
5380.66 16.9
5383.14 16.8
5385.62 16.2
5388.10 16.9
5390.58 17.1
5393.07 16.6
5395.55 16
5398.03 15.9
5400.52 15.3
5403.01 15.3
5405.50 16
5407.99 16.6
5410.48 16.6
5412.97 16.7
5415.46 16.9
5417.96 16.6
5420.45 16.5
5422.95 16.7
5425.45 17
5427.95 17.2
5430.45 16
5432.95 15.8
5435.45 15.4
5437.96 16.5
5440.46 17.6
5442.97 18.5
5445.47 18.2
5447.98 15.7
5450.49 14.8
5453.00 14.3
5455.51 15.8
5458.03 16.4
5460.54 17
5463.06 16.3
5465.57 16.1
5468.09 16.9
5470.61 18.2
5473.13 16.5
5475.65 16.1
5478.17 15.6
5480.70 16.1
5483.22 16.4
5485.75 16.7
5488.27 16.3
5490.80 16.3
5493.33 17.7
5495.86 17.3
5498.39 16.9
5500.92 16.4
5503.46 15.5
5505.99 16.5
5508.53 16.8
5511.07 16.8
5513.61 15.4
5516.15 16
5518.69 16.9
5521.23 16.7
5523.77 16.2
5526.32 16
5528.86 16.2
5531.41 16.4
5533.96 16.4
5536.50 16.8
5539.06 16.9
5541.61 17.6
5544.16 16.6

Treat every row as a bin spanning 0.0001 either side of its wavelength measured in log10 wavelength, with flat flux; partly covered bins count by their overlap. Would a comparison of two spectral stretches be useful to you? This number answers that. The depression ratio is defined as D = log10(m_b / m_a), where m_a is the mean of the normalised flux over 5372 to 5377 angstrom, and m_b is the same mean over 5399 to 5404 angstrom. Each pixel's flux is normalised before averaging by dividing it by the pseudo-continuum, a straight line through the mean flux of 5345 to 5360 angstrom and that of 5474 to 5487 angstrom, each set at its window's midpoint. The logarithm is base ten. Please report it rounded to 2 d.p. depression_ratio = -0.07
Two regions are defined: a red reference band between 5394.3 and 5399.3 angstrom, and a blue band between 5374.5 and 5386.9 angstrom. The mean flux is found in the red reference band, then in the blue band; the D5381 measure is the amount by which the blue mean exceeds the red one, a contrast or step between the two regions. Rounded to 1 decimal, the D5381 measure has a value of 1.2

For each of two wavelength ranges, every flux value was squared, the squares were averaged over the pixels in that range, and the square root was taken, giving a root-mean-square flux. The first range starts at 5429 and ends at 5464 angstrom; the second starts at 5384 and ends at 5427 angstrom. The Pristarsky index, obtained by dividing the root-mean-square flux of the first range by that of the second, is 1.00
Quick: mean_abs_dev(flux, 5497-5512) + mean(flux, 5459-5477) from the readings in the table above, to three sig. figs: 17.1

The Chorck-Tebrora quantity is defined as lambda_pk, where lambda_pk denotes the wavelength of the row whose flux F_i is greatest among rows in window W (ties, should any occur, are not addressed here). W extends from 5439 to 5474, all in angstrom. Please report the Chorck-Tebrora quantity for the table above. 5442.97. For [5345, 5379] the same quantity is 5358.41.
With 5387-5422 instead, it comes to 5390.58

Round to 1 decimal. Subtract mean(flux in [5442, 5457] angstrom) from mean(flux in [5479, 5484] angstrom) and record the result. 0.0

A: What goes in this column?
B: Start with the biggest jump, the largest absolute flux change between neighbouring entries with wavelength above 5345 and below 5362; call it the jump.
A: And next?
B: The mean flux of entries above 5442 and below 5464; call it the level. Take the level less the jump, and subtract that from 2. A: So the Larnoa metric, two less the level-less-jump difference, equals -12.4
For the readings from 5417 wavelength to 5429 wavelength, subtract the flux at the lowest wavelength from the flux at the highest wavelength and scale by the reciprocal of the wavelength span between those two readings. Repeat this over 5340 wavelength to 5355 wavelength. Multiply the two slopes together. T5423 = -0.0015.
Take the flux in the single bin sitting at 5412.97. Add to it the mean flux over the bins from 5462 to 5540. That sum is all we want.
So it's 33.2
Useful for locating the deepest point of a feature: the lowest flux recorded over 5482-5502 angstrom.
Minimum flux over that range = 16.3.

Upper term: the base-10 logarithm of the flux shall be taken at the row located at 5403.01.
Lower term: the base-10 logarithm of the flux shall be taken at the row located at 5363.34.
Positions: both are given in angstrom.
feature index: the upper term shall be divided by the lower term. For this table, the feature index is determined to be 0.965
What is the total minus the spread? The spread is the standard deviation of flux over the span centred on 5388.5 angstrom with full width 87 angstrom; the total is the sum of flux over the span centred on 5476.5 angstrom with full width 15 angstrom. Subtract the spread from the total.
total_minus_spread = 98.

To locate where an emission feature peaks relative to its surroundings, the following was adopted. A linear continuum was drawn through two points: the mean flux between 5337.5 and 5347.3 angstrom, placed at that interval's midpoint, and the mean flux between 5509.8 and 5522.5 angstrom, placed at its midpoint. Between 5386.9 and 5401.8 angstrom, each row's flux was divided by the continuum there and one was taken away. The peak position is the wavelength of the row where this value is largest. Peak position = 5390.58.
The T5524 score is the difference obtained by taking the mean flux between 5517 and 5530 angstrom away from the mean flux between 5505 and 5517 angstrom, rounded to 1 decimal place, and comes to -0.1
